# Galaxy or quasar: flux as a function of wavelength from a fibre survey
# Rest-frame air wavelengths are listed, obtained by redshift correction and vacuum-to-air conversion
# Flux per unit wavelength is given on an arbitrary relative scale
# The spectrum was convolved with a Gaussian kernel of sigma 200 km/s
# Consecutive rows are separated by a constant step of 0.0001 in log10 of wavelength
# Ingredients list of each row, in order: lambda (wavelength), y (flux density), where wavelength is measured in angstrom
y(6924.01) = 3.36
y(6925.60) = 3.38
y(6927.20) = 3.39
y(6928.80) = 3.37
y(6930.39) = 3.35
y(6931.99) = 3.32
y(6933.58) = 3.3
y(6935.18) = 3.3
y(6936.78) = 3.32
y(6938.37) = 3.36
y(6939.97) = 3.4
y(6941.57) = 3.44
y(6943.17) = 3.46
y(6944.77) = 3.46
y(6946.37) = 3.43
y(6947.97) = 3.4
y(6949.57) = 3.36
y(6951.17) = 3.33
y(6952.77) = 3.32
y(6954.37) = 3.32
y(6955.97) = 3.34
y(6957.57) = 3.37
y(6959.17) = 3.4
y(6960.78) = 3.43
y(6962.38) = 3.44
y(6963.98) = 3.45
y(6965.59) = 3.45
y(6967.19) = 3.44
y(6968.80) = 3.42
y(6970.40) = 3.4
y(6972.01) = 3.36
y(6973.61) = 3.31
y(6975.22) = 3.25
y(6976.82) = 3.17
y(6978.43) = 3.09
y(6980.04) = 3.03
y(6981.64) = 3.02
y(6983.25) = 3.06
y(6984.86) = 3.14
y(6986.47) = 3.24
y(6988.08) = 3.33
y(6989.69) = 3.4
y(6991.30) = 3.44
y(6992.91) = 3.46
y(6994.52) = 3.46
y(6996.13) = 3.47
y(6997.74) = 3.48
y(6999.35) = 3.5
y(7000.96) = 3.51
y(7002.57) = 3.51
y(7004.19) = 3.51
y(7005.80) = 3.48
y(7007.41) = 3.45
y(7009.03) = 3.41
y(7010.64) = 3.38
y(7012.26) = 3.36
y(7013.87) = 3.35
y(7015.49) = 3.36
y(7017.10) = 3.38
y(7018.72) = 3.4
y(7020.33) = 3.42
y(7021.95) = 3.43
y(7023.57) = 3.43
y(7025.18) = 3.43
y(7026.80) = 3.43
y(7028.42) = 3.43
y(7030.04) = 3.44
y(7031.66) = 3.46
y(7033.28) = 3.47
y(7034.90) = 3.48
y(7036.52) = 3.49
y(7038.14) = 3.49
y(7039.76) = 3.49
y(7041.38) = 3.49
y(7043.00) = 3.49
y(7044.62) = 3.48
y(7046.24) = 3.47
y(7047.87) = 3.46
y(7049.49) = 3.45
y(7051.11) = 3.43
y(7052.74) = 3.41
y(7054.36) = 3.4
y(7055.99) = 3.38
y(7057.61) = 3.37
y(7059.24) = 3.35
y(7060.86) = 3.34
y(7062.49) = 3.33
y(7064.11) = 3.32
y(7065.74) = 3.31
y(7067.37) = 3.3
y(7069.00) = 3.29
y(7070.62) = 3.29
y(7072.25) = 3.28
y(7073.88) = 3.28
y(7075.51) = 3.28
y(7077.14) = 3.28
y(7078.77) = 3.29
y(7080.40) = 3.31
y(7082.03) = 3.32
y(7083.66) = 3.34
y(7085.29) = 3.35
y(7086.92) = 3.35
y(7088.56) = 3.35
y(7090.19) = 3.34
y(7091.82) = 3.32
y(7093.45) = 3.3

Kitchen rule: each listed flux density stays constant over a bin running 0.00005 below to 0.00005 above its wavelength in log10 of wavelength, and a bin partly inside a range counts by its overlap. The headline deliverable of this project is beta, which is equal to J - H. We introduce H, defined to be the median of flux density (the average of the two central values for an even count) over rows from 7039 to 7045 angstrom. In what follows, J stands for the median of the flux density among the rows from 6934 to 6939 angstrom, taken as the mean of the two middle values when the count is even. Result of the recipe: -0.17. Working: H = 3.49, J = 3.32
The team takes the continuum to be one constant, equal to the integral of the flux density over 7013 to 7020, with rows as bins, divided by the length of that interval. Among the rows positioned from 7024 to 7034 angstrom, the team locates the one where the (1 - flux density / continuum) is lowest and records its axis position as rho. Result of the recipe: 7033.28 angstrom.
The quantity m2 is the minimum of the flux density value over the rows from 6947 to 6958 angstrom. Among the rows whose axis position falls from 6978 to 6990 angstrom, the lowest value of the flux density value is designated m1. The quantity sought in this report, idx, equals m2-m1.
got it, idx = 0.3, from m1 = 3.02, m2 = 3.32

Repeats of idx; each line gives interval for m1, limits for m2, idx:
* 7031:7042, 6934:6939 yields -0.2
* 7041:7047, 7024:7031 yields 0.0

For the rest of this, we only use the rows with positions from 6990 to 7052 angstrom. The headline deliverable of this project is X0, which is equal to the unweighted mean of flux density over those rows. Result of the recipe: 3.45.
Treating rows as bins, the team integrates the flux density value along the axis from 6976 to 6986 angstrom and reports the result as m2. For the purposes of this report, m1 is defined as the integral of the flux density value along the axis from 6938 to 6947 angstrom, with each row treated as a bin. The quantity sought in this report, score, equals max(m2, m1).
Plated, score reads 30.9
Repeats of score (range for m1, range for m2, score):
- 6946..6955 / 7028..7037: 31.1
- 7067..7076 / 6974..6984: 31.1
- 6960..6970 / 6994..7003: 34.4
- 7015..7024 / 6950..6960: 33.5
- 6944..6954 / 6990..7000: 34.7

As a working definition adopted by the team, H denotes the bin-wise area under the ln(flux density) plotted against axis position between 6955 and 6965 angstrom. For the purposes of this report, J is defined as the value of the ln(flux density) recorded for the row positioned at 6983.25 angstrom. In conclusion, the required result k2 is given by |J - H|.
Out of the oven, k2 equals 11.1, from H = 12.2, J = 1.118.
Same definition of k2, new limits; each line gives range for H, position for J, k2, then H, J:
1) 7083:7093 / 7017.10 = 10.8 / 12.1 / 1.218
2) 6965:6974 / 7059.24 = 9.8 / 11.0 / 1.209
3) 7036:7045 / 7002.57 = 10.0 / 11.3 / 1.256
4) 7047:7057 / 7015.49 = 11.1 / 12.3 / 1.212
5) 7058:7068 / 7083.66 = 10.8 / 12.0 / 1.206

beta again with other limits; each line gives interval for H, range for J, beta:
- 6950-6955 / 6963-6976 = 0.09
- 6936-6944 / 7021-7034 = 0.03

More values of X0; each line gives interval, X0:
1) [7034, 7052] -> 3.47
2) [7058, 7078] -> 3.30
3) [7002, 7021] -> 3.42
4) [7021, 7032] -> 3.44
